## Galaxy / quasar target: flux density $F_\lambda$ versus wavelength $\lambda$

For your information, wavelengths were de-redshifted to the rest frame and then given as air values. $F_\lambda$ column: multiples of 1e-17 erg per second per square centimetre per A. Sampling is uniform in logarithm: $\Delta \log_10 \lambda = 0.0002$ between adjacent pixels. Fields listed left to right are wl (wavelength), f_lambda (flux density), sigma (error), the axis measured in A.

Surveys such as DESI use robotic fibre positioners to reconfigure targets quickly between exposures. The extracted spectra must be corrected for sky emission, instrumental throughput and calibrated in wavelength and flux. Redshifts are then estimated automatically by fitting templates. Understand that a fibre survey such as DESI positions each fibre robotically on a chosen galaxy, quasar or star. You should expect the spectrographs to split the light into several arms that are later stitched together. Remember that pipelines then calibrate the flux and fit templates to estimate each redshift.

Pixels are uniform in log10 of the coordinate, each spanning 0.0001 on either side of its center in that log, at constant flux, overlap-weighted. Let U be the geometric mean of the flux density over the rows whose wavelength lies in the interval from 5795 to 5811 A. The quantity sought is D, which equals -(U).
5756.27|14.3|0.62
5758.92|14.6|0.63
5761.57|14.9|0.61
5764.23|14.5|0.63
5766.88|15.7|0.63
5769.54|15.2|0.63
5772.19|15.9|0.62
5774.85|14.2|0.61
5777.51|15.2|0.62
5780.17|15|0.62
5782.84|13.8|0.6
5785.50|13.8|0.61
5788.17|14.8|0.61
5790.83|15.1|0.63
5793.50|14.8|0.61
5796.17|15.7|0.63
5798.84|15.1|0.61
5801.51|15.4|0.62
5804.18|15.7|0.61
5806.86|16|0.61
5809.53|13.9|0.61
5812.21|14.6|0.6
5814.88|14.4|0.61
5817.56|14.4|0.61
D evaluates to -15.3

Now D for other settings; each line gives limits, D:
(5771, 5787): -14.6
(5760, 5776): -15.1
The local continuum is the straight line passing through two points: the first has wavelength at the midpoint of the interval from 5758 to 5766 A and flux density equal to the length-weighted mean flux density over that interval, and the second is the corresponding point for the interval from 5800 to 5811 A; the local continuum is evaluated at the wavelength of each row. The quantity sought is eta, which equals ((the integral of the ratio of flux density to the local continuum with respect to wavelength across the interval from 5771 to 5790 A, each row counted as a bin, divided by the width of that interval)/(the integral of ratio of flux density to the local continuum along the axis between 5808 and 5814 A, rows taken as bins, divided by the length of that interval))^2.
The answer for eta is 1.10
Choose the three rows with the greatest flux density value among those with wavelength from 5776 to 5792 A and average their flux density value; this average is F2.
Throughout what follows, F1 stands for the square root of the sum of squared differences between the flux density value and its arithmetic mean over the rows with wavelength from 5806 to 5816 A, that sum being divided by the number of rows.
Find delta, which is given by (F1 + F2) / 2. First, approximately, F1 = 0.78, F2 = 15.1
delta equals 7.94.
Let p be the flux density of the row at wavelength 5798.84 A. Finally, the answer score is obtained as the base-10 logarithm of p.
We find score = 1.18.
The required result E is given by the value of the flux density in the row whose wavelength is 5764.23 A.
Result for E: 14.5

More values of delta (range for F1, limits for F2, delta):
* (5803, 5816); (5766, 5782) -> 8.20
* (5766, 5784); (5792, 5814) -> 8.25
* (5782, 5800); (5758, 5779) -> 8.12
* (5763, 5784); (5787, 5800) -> 7.99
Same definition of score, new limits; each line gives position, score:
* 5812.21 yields 1.16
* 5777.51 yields 1.18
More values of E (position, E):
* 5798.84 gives 15.1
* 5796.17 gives 15.7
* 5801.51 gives 15.4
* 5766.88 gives 15.7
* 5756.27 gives 14.3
